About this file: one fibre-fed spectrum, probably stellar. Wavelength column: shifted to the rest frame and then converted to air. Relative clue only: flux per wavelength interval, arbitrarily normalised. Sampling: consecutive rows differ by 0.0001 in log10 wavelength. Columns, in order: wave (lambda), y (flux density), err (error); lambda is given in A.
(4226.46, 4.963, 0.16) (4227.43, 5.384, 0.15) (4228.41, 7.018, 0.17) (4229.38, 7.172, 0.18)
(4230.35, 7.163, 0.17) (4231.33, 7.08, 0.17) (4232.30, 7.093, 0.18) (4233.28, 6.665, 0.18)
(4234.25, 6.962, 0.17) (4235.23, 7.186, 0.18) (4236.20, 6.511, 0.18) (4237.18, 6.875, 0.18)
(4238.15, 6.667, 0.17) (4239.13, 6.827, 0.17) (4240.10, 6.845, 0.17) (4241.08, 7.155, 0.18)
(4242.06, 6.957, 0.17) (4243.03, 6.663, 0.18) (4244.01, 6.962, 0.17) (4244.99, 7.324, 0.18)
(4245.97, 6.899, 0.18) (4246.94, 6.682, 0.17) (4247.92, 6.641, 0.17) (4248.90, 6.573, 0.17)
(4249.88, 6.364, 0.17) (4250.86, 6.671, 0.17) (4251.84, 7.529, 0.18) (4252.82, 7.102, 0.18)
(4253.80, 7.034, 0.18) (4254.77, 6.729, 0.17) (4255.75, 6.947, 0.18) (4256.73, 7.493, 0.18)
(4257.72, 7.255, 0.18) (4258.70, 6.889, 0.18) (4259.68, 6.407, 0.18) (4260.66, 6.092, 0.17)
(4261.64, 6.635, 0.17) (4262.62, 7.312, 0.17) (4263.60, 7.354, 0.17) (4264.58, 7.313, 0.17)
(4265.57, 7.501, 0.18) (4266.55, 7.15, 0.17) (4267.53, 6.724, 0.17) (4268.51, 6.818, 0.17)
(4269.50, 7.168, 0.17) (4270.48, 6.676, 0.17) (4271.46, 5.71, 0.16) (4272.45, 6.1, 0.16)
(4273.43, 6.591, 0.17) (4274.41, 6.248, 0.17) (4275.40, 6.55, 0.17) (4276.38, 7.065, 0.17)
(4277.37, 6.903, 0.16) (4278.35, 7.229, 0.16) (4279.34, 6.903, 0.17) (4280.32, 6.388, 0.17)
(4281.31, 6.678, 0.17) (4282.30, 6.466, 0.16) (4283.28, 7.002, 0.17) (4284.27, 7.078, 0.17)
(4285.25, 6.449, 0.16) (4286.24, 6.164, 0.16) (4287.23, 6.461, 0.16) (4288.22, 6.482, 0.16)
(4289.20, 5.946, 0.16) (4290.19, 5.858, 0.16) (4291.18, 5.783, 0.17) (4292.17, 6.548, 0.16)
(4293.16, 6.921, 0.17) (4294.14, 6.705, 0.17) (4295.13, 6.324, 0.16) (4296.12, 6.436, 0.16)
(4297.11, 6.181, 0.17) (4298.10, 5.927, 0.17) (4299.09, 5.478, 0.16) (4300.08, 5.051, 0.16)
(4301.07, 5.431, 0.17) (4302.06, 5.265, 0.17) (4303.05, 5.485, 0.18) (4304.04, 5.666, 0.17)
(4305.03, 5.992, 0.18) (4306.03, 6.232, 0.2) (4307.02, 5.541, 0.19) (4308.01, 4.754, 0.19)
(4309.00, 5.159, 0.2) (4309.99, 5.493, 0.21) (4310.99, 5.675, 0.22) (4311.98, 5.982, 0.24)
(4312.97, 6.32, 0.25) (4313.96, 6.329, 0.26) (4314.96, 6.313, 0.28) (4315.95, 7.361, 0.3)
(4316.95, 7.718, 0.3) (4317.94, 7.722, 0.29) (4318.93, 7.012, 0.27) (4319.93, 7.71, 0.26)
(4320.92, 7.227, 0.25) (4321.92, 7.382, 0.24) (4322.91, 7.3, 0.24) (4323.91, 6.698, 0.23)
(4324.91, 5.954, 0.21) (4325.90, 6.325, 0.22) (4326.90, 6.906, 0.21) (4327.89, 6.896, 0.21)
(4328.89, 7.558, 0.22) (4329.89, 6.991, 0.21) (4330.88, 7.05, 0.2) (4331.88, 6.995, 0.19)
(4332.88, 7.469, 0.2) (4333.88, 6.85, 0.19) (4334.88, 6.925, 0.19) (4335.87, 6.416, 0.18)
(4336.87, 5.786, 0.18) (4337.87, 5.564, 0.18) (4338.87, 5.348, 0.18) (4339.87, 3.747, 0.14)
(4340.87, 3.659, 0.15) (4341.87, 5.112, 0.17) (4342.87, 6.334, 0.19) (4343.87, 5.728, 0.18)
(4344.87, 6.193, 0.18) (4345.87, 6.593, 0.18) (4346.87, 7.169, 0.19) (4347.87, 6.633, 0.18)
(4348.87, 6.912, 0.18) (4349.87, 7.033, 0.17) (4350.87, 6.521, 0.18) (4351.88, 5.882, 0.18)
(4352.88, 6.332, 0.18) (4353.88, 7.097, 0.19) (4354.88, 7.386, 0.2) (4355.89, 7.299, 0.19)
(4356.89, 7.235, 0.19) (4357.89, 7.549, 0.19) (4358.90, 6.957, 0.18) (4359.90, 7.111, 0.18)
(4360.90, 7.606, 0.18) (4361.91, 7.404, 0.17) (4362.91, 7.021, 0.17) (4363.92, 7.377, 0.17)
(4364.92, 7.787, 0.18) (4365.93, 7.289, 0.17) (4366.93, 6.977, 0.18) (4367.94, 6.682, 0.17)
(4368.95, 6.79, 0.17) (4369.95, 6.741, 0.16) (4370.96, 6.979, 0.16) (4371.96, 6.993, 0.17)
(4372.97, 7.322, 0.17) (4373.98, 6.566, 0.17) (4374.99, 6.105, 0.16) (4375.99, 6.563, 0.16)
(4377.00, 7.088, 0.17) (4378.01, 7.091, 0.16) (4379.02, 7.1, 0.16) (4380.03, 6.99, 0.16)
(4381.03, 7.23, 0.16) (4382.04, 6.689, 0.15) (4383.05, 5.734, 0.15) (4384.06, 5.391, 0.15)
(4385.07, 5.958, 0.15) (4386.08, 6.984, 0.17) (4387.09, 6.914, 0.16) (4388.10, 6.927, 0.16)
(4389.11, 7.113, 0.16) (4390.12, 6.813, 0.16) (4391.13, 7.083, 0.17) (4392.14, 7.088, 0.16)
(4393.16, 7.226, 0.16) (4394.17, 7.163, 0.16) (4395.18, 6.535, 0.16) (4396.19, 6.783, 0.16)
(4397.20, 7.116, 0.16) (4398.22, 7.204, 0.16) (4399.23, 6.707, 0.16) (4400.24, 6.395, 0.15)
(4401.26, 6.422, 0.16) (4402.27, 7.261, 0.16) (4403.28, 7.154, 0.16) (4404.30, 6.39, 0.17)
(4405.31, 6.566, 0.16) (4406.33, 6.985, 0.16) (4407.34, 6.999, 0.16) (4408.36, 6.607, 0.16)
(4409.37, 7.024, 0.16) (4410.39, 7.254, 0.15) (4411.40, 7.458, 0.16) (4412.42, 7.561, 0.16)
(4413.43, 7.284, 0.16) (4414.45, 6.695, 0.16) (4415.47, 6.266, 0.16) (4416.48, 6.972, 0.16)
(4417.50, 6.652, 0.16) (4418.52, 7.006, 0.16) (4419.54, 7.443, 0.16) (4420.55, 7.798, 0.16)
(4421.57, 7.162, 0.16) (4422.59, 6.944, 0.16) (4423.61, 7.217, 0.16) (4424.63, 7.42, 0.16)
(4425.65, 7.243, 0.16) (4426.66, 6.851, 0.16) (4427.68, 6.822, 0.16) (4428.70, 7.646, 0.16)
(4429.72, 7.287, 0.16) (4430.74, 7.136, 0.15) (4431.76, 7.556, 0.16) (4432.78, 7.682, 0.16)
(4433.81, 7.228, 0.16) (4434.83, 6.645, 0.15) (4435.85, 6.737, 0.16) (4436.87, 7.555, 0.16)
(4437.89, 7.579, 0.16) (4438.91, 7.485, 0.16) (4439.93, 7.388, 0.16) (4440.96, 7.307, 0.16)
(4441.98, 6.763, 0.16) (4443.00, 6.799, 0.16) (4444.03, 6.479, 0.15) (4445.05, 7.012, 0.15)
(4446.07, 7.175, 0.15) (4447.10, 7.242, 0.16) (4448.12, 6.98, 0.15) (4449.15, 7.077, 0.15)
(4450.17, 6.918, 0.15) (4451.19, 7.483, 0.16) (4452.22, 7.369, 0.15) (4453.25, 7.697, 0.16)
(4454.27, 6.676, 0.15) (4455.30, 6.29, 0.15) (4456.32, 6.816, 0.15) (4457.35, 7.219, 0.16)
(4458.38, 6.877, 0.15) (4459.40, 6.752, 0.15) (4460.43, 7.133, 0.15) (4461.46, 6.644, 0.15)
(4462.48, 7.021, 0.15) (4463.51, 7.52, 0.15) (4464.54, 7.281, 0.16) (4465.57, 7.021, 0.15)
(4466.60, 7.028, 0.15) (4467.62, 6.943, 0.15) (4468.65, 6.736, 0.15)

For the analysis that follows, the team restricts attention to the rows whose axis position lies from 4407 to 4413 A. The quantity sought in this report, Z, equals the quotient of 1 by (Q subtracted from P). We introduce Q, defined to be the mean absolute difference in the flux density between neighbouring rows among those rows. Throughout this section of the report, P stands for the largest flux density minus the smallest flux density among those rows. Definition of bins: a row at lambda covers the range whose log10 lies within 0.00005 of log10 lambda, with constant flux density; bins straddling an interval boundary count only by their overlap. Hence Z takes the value 1.5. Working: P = 1.0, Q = 0.27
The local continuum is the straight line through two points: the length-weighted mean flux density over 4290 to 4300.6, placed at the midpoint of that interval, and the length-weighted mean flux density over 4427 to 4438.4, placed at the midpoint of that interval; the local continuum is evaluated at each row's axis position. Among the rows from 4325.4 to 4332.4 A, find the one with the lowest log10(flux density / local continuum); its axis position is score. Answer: 4325.90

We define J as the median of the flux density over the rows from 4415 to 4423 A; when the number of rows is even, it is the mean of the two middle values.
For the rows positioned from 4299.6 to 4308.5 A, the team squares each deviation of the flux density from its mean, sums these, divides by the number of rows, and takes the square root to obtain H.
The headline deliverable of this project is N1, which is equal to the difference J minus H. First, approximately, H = 0.42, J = 6.99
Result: 6.56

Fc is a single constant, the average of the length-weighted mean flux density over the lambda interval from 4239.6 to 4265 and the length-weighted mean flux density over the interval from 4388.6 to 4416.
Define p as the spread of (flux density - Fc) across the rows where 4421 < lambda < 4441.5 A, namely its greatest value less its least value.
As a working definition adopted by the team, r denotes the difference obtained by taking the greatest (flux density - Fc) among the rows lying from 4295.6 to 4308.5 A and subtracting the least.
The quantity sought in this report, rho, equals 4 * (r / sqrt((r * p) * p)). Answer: 5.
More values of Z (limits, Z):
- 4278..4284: 2.1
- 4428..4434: 4.1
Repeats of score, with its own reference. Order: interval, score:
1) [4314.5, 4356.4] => 4340.87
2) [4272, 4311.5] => 4308.01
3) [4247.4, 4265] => 4260.66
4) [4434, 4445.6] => 4444.03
